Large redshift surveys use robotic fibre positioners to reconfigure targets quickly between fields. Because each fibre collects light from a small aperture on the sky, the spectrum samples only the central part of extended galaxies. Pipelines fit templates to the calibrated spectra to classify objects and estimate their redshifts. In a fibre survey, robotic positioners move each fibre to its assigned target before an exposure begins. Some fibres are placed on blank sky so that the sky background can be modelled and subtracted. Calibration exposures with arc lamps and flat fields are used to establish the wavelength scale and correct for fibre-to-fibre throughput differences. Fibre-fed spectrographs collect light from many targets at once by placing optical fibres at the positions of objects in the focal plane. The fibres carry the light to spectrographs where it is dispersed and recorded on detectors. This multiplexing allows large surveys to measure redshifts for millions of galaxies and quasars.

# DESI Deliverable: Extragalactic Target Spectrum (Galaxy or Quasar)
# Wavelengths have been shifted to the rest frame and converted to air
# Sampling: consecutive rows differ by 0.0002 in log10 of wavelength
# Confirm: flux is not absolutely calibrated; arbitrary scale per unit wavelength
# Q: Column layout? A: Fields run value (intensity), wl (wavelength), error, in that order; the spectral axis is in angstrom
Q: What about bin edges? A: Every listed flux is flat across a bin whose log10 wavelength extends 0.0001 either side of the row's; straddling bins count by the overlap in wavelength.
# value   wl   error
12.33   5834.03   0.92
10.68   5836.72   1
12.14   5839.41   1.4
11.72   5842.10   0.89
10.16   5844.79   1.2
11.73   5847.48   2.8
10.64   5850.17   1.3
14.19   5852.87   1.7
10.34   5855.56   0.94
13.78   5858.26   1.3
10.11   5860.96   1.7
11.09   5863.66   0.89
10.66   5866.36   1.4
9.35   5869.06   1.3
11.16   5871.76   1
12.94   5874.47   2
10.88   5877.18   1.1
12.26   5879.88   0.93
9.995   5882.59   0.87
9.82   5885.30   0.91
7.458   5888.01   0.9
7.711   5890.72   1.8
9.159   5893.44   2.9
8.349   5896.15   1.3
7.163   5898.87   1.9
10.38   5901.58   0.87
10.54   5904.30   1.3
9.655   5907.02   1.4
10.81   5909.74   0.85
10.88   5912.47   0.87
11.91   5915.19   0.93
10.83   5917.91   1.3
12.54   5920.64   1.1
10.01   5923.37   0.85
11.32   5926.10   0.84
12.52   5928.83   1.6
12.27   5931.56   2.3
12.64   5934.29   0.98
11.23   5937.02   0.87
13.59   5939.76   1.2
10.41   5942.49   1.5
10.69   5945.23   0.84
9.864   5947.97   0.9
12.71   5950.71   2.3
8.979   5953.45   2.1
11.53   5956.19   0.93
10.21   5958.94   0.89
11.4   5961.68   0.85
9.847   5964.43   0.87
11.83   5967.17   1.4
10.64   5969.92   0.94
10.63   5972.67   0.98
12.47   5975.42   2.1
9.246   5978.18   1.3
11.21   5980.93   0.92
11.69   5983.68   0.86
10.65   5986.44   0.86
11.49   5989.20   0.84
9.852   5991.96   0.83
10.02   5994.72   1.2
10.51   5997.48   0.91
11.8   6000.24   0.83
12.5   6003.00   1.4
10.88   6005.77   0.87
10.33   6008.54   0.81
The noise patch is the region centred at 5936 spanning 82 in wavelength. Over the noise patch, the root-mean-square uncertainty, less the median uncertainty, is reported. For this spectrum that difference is 0.34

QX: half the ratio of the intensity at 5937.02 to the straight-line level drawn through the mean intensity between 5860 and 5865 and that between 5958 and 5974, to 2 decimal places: 0.52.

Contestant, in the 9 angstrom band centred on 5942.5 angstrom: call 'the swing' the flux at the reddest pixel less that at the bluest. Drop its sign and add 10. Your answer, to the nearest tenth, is 12.9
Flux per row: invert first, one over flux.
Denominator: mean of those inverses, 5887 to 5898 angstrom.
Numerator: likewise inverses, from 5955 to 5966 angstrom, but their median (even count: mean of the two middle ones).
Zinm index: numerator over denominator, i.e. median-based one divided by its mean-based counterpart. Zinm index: 0.75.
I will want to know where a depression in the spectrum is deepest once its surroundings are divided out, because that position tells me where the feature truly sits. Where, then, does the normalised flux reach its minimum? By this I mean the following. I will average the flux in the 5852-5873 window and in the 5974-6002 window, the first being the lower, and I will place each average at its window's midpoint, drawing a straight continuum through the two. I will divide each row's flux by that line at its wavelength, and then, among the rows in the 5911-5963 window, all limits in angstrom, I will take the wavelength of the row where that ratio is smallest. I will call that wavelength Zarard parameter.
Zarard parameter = 5953.45 angstrom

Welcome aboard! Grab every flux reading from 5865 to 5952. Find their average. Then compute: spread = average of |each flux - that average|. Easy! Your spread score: 1.23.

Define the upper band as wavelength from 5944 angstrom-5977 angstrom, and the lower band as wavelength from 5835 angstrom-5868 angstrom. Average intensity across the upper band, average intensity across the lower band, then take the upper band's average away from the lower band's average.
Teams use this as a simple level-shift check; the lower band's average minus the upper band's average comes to 0.54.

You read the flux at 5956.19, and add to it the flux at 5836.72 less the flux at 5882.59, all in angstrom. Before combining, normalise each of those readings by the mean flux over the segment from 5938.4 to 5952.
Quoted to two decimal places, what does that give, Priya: 1.07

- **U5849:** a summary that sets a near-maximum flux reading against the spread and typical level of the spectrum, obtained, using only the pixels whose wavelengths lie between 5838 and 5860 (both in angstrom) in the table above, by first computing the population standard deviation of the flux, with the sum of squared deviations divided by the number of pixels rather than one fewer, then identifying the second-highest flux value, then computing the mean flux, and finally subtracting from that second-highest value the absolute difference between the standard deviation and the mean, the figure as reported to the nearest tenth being 3.4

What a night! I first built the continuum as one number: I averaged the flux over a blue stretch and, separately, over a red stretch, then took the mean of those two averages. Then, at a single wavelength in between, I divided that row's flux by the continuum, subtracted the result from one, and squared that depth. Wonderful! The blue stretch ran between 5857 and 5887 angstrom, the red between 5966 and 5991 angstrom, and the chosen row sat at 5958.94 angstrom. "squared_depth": 0.006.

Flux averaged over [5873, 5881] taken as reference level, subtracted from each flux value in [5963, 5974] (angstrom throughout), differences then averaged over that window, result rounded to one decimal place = -1.3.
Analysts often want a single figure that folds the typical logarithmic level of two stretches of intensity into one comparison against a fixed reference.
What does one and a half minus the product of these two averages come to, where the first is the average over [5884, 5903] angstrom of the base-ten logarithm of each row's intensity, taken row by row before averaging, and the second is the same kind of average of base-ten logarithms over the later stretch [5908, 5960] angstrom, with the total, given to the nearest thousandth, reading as 0.523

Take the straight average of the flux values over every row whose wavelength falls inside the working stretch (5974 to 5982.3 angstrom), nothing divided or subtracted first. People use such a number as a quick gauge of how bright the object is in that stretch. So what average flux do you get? 11.0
